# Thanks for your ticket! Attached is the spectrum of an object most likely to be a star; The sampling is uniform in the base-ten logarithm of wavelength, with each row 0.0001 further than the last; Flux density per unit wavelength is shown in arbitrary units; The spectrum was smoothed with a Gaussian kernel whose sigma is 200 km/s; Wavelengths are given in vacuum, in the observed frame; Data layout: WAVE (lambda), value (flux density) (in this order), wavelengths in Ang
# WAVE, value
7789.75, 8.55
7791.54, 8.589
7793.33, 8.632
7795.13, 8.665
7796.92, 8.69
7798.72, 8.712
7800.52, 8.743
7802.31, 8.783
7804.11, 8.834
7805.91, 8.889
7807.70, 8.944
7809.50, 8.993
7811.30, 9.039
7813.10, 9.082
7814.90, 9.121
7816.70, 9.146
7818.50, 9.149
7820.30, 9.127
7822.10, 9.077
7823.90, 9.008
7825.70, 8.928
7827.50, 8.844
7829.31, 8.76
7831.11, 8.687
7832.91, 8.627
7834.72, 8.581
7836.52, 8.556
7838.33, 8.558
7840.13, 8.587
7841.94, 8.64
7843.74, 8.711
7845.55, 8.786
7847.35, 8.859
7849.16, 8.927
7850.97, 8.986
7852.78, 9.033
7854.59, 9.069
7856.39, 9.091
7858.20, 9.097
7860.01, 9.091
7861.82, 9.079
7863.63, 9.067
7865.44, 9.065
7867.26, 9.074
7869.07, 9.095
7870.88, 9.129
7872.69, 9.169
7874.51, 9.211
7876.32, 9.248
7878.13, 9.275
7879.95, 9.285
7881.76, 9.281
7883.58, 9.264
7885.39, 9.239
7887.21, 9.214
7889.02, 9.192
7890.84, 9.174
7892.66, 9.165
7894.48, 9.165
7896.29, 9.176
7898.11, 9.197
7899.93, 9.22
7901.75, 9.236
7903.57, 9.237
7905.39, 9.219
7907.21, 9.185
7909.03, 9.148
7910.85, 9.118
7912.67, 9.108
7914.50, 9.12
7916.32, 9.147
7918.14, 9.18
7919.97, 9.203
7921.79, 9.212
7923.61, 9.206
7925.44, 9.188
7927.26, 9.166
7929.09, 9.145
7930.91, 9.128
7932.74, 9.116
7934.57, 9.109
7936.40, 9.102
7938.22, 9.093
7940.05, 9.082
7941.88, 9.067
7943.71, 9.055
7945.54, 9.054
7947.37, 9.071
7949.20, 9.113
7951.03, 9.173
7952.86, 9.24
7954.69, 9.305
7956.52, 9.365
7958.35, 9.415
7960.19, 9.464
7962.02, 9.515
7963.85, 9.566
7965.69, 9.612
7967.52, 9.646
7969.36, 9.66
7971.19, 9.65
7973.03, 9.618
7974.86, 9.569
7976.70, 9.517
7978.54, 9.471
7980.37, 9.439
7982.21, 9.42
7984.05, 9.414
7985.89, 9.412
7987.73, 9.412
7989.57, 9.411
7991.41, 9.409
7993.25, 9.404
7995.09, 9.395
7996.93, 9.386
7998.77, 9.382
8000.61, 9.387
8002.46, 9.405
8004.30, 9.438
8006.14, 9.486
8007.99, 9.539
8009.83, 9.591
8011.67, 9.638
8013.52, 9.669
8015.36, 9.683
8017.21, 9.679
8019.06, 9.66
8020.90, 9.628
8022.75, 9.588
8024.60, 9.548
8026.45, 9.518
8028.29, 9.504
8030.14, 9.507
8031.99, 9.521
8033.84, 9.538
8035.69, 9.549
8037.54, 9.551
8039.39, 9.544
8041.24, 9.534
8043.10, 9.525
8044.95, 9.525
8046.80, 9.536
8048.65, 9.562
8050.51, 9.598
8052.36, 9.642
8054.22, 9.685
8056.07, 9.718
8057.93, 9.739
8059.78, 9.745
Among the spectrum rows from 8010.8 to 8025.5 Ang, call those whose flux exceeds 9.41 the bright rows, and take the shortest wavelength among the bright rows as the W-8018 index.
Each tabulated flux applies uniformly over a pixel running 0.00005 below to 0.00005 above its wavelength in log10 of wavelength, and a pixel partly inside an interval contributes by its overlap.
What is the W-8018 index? 8011.67 Ang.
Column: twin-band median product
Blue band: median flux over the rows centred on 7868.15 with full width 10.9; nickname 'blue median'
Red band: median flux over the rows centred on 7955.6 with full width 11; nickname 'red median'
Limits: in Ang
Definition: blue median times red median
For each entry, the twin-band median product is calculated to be 84.8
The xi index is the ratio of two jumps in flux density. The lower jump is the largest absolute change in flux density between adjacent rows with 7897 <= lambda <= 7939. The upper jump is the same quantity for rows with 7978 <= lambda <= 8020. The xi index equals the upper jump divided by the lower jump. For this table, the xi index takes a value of 1.4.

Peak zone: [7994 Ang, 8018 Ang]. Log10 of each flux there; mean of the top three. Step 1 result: 0.986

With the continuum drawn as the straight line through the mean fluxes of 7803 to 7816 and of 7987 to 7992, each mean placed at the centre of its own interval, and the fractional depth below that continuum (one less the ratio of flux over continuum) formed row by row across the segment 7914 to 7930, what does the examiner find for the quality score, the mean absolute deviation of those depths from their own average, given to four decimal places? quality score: 0.0028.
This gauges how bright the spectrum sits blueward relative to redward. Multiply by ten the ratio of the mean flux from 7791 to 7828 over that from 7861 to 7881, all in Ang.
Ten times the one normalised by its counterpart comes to 9.73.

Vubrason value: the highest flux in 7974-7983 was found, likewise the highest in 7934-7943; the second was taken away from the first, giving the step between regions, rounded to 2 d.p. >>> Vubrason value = 0.46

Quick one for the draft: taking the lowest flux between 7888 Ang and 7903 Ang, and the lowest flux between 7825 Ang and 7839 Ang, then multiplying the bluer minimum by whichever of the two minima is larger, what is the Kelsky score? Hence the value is 78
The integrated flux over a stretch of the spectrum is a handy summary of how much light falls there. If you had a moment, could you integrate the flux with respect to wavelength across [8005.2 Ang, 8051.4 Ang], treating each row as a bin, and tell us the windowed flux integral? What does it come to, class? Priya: 442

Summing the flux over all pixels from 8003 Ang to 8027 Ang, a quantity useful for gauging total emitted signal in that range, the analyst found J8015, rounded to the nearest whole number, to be 125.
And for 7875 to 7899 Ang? 120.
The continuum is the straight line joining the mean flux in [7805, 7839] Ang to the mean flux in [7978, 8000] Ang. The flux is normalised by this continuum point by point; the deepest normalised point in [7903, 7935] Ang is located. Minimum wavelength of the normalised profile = 7934.57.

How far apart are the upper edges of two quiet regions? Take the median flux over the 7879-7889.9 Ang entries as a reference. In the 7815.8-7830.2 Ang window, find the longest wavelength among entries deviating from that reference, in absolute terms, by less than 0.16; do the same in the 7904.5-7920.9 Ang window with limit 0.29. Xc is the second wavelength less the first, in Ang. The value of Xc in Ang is 99.7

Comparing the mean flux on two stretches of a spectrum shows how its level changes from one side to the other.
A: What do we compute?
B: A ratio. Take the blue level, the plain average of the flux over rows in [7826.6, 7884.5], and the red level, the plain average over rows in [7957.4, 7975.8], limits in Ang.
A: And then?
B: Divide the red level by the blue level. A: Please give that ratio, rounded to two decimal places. 1.07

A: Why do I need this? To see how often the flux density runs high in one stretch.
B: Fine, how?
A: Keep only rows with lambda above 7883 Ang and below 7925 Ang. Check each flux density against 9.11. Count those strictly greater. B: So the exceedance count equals 22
